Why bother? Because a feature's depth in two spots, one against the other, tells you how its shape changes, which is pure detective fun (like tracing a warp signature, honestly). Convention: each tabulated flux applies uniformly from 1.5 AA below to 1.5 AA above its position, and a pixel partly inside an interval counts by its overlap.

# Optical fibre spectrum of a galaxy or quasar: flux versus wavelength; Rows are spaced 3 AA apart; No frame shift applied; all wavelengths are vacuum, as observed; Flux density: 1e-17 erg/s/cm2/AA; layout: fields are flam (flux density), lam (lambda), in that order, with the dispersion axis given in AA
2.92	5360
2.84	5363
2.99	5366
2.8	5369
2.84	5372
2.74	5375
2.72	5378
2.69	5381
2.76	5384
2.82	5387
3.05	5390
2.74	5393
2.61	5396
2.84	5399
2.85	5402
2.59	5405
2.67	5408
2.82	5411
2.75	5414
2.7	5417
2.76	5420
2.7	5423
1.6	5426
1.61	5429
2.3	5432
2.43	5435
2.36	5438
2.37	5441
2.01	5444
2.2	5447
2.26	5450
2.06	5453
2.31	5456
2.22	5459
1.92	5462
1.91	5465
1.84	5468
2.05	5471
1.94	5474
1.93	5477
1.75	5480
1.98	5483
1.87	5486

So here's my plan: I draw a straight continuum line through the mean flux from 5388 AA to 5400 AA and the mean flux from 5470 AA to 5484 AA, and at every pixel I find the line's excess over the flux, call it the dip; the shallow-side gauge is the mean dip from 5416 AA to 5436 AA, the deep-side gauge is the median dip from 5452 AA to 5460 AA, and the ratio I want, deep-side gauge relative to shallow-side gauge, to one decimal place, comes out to -0.6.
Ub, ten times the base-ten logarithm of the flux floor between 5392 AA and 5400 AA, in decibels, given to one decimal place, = 4.2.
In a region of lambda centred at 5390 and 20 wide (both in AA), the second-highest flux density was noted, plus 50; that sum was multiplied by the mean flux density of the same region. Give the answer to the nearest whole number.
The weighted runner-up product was 147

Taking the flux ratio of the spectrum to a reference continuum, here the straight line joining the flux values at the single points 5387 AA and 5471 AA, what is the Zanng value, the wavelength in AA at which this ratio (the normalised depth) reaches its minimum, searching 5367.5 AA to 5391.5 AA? 5375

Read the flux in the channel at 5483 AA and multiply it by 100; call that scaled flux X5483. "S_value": 198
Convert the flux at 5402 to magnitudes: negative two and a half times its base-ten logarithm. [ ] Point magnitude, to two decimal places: -1.14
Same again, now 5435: -0.96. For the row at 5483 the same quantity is -0.74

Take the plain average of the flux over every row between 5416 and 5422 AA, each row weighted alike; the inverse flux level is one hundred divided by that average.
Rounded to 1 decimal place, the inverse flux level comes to 36.6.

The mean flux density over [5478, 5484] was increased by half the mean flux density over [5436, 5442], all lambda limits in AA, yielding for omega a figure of 3.05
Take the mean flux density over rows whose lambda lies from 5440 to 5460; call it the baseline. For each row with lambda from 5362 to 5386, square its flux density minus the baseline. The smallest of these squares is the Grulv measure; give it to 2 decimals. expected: 0.24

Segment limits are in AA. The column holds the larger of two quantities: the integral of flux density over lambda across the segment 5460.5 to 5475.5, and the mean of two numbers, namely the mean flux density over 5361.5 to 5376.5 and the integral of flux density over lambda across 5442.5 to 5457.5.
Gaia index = 29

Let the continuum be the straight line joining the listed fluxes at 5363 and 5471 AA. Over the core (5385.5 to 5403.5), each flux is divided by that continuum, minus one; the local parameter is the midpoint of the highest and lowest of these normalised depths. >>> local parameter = 0.08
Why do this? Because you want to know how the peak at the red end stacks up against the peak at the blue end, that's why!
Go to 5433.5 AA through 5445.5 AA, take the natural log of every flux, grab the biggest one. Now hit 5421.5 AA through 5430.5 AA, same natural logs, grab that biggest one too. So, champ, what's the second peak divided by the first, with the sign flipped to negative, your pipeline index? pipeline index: -1.12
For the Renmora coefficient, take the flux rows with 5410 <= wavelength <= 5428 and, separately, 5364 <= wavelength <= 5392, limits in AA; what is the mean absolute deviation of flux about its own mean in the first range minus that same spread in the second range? 0.23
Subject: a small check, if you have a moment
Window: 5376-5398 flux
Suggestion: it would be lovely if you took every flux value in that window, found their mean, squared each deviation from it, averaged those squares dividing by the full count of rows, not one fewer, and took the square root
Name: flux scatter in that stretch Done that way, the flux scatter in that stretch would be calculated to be 0.129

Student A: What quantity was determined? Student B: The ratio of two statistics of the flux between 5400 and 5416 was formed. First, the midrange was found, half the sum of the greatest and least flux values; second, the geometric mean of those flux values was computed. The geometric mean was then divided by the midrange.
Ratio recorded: 1.01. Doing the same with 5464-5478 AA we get 0.99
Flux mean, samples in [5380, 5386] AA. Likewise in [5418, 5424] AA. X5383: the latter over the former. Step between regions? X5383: 1.00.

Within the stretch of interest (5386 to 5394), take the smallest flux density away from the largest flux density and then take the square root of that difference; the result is 0.56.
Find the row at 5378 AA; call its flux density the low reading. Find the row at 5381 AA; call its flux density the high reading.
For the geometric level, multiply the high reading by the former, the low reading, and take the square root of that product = 2.7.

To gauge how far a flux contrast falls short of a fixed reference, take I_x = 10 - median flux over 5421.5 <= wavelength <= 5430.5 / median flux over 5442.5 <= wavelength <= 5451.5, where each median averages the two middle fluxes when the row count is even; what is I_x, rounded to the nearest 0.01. 9.27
